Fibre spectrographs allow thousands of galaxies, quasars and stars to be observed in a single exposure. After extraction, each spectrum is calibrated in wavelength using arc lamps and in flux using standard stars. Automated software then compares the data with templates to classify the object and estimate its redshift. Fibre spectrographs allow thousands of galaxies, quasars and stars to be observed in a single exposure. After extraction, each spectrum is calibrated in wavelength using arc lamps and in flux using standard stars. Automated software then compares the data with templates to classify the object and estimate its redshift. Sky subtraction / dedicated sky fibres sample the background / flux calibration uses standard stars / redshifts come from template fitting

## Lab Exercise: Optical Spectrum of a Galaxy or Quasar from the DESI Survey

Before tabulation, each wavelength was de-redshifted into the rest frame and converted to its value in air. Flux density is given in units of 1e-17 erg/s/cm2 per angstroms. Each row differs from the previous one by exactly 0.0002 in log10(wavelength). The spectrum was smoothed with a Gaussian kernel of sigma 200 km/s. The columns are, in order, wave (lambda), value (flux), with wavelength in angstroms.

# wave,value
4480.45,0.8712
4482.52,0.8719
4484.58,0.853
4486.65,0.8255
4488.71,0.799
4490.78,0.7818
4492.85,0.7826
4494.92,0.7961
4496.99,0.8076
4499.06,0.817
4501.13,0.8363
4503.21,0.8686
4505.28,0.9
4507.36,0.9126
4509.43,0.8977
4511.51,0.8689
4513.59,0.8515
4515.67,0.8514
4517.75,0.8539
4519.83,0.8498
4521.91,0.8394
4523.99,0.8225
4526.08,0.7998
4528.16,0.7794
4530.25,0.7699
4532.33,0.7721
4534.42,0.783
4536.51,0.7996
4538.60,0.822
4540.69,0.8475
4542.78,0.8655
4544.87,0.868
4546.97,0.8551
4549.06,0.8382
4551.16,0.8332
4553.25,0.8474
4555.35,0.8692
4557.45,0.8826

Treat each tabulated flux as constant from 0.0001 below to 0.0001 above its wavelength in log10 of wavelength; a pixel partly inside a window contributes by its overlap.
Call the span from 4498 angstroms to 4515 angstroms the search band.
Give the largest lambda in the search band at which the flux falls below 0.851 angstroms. 4501.13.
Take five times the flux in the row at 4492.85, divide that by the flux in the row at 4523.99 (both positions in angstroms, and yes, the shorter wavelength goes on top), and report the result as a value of 4.8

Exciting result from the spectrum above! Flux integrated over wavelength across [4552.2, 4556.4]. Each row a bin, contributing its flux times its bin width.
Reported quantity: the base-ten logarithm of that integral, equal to 0.56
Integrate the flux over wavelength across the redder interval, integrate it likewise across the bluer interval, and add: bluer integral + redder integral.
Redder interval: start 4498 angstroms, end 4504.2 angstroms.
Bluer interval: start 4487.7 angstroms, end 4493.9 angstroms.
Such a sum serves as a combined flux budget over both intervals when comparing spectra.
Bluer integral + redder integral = 10.1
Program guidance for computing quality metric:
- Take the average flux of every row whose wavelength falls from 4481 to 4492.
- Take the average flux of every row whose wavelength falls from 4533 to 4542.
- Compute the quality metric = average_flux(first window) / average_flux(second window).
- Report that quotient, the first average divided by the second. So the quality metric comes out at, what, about 1.02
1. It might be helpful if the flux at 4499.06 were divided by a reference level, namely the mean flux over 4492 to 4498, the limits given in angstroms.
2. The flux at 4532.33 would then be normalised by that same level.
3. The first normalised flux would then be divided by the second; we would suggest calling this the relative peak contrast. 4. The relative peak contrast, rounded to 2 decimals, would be 1.06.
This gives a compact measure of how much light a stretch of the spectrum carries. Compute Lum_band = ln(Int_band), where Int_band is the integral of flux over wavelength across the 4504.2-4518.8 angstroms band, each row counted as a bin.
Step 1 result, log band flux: 2.55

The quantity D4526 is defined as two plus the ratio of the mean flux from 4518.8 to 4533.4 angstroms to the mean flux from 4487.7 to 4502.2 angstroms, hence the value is 3.00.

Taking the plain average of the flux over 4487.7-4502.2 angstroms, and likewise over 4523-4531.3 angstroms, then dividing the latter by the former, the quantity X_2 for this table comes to 0.99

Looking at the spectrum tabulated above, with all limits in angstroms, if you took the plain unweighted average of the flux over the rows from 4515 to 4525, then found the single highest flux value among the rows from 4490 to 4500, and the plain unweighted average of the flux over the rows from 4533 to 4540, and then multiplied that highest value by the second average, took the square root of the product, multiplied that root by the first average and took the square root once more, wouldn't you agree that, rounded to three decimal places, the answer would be 0.826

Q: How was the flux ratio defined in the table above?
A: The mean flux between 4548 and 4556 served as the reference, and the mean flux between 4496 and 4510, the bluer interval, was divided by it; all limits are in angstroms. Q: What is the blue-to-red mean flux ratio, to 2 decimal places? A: 1.02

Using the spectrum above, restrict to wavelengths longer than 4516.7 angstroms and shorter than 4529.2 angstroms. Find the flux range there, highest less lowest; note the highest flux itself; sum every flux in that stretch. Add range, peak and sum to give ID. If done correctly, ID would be 5.87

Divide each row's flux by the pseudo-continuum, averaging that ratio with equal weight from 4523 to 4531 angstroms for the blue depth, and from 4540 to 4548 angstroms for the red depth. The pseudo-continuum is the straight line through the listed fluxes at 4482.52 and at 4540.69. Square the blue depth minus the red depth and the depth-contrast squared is 0.0074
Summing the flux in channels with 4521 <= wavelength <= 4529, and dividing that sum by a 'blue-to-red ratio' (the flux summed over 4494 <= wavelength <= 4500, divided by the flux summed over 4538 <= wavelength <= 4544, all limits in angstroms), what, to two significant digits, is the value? 3.4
